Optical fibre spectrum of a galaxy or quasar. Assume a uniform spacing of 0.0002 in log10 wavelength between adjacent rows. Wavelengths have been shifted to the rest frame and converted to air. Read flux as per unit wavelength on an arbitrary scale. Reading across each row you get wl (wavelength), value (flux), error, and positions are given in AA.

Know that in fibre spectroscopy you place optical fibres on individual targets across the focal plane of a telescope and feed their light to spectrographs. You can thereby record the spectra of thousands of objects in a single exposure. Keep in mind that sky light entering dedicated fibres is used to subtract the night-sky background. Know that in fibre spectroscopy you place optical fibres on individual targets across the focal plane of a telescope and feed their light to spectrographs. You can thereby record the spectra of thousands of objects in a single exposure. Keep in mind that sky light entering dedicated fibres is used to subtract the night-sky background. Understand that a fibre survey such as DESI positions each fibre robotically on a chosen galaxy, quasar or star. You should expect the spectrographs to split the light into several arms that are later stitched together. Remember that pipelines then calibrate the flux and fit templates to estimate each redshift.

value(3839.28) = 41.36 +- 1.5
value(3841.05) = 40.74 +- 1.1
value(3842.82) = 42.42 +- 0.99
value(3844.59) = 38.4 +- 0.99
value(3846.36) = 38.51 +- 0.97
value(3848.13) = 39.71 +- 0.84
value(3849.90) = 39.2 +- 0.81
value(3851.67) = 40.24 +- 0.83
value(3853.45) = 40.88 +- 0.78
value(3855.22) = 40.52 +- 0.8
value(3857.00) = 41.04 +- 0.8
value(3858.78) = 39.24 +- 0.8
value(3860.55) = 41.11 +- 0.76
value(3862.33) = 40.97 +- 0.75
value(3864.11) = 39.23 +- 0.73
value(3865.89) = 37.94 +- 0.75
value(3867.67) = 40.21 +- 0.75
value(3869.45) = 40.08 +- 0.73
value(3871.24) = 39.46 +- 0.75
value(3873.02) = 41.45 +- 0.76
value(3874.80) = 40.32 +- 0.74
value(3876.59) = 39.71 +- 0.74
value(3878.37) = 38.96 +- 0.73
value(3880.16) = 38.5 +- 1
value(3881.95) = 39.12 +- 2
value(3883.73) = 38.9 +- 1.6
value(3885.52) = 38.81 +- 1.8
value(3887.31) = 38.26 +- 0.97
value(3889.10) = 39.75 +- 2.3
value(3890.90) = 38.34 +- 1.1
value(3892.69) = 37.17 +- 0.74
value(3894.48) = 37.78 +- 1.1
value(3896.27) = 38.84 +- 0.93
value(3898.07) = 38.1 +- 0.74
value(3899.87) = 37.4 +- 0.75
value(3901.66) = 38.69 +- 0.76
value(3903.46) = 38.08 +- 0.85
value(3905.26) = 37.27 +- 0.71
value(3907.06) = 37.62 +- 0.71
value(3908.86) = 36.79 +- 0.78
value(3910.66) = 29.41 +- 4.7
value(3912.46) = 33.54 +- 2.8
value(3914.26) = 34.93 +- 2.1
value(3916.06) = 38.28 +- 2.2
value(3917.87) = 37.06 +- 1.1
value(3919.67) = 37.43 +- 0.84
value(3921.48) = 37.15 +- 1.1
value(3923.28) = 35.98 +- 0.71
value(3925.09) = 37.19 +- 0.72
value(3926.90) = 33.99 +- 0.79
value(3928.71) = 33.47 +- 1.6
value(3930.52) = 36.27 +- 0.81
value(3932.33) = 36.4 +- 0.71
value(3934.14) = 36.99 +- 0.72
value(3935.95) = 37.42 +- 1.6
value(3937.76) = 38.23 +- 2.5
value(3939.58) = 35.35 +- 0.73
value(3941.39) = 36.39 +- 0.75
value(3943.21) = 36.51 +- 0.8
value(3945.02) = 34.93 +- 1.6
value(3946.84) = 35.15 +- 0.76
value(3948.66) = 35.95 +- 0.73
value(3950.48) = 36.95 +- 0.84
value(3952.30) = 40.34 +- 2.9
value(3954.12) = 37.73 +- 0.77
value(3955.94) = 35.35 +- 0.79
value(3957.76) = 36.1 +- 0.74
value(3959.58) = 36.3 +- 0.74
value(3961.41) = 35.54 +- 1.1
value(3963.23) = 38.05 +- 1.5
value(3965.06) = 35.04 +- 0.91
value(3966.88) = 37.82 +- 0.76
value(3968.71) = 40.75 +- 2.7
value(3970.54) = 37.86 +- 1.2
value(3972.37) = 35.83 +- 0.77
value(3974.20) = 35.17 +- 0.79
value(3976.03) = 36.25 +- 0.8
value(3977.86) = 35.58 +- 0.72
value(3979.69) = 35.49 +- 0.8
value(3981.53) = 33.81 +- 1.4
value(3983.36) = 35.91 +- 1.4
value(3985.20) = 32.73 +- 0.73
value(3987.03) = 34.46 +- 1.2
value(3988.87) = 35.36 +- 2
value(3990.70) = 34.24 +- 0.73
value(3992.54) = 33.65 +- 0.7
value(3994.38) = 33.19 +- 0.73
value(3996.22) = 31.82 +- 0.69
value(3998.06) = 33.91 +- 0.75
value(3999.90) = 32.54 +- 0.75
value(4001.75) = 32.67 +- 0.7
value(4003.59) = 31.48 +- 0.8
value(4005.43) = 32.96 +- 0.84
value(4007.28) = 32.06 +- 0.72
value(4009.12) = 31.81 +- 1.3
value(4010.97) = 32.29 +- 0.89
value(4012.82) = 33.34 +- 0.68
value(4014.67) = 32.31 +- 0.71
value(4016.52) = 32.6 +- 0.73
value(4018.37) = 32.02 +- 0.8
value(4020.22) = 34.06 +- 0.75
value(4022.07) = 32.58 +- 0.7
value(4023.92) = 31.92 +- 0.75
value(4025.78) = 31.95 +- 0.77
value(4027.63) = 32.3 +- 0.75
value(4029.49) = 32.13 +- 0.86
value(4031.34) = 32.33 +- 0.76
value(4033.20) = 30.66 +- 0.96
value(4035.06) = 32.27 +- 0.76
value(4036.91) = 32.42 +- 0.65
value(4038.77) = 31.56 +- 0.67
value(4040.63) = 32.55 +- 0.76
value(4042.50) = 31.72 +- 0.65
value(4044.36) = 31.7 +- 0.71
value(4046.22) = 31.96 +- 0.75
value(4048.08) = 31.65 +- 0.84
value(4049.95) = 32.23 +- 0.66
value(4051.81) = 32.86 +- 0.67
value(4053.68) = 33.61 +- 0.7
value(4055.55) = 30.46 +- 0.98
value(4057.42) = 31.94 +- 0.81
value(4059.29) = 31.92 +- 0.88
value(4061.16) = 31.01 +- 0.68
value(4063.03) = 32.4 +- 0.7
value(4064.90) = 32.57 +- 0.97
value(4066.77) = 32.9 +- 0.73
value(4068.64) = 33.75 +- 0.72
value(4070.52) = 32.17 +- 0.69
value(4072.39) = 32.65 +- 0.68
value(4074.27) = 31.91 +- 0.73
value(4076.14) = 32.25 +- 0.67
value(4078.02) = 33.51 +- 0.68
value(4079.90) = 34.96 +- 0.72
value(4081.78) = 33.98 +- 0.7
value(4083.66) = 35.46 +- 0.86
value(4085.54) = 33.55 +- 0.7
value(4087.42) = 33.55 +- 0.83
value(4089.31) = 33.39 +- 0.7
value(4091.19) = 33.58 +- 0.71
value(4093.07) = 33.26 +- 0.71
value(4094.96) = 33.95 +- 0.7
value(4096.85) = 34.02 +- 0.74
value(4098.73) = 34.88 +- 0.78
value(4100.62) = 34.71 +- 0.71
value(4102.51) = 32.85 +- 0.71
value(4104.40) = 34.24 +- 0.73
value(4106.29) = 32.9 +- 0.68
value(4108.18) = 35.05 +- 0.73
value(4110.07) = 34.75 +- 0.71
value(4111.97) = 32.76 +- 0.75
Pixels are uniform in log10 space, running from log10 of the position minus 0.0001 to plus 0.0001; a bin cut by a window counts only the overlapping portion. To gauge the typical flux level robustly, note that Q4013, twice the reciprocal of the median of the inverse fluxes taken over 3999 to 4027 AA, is 65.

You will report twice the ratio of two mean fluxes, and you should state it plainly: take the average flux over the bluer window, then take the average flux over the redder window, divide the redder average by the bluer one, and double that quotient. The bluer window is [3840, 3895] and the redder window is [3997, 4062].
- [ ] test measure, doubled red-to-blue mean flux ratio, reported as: 1.63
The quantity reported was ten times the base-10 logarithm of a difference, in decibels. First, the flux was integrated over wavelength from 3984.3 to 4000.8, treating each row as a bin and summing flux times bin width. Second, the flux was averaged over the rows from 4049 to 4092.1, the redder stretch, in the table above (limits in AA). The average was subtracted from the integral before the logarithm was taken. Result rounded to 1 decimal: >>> 27.2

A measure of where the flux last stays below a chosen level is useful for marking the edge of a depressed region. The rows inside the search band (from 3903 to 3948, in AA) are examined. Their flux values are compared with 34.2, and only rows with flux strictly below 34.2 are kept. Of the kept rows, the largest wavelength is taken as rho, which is 3928.71 AA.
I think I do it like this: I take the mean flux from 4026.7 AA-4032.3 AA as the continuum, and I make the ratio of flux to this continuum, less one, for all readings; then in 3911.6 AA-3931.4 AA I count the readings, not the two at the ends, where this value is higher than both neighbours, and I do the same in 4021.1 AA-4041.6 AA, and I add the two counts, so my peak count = 6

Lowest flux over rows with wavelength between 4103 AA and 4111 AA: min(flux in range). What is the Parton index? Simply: 32.9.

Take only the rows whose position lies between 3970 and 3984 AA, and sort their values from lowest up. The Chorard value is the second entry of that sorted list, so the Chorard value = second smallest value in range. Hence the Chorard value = 35.17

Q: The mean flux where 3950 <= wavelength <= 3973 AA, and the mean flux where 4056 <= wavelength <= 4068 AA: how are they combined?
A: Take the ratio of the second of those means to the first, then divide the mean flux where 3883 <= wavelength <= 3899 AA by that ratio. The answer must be 44.5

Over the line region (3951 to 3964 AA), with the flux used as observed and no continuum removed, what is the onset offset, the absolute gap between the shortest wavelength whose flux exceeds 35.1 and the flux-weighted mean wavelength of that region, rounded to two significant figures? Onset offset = 5.4 AA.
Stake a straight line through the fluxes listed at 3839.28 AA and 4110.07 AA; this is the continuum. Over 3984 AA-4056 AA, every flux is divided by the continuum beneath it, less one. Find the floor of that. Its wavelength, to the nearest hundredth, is 4033.20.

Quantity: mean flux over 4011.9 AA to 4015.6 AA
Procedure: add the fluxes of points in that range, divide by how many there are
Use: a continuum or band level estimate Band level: 32.8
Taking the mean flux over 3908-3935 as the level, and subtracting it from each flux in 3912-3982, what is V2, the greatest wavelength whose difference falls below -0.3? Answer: 3981.53 AA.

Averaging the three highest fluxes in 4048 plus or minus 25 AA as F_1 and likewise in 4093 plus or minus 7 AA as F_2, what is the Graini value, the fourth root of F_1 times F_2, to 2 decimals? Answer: 5.82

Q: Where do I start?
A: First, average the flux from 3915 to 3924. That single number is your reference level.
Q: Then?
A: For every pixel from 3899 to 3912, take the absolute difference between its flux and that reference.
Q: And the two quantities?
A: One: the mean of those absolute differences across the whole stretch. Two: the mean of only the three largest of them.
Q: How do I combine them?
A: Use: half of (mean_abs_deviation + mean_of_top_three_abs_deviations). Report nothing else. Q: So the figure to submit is 2.5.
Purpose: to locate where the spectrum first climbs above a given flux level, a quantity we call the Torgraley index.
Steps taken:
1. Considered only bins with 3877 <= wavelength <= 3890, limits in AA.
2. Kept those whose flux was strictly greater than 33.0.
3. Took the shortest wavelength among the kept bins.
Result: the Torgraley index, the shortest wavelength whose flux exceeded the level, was 3878.37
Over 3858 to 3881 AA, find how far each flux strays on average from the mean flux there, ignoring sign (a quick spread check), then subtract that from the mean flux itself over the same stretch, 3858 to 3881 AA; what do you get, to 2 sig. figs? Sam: 39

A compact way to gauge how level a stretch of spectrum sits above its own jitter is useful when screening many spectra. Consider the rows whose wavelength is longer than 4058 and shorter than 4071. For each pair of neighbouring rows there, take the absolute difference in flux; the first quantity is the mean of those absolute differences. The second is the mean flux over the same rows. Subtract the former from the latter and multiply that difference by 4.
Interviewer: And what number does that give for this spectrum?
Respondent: 126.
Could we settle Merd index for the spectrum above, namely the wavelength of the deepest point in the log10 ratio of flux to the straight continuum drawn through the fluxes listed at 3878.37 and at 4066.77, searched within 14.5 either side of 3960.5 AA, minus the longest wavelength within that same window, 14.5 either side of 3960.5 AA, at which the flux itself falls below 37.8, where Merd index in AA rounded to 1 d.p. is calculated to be -27.4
